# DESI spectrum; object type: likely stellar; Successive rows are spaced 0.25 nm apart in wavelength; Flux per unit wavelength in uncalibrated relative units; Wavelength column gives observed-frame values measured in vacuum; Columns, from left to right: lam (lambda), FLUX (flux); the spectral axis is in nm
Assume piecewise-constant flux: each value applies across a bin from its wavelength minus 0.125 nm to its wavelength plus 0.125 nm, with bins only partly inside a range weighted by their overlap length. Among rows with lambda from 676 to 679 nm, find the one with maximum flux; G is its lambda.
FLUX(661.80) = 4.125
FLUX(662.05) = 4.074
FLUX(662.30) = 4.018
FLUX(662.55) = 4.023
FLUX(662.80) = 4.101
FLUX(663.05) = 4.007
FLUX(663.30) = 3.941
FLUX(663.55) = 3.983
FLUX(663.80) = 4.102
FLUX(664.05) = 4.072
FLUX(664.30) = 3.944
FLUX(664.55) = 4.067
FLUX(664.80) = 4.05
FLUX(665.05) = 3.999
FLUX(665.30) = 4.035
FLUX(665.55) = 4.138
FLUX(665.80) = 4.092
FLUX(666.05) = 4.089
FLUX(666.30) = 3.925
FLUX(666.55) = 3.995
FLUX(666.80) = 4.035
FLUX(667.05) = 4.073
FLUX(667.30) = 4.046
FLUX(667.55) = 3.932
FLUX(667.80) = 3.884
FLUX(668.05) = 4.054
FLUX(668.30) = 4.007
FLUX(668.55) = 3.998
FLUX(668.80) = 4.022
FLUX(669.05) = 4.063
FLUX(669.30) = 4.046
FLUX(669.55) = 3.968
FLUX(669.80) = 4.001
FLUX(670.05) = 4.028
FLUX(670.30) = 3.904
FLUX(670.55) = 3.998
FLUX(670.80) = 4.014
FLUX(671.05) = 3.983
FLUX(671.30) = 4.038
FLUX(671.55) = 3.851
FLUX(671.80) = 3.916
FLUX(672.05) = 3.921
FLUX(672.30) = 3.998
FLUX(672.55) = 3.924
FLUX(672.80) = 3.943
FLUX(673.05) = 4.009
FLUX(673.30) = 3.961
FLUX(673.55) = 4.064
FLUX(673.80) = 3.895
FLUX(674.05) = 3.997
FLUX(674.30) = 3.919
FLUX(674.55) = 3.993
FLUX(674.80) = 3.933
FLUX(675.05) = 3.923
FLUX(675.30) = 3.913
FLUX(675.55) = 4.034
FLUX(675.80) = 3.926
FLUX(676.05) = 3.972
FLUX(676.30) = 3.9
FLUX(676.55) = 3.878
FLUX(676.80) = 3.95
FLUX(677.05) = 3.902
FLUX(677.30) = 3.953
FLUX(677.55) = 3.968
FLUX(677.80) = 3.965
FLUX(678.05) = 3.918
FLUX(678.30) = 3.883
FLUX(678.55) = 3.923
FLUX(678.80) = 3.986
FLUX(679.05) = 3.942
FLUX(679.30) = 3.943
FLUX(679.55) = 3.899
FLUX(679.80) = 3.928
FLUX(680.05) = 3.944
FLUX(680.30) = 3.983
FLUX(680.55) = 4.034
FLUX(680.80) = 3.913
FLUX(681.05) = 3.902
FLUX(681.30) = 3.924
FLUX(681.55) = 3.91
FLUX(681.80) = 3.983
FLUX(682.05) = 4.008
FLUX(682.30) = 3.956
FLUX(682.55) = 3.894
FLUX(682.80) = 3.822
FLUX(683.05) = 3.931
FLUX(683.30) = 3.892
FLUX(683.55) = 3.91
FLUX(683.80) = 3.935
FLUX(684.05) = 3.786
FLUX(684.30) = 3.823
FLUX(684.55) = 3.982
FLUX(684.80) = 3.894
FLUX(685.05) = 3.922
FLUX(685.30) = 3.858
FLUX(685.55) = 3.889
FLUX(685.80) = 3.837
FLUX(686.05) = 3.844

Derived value 678.80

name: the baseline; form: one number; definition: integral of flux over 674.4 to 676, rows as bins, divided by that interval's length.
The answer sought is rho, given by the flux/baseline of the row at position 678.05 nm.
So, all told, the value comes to 0.991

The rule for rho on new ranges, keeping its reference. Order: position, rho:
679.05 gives 0.997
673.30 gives 1.002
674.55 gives 1.010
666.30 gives 0.993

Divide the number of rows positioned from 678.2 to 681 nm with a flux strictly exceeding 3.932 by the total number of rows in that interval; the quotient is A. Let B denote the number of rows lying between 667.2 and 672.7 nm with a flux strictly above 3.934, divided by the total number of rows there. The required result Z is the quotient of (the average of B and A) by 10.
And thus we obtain 0.061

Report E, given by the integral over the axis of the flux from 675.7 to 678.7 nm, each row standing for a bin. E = 11.8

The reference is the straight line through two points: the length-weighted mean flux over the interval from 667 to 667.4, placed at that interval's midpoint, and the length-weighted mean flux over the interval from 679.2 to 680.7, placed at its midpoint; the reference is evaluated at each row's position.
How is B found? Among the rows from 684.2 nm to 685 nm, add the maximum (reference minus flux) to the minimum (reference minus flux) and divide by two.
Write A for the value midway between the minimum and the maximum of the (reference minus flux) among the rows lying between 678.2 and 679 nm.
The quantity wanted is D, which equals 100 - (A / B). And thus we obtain 98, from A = 0.031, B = 0.02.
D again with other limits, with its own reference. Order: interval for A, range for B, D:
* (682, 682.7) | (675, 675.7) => 101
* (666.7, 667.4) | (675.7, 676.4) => 100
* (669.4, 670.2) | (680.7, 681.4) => 99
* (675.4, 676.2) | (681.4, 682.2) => 100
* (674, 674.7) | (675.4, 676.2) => 95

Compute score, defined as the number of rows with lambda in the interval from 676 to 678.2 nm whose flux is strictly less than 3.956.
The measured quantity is 6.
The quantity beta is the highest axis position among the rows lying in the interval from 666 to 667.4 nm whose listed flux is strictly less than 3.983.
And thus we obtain 666.30 nm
